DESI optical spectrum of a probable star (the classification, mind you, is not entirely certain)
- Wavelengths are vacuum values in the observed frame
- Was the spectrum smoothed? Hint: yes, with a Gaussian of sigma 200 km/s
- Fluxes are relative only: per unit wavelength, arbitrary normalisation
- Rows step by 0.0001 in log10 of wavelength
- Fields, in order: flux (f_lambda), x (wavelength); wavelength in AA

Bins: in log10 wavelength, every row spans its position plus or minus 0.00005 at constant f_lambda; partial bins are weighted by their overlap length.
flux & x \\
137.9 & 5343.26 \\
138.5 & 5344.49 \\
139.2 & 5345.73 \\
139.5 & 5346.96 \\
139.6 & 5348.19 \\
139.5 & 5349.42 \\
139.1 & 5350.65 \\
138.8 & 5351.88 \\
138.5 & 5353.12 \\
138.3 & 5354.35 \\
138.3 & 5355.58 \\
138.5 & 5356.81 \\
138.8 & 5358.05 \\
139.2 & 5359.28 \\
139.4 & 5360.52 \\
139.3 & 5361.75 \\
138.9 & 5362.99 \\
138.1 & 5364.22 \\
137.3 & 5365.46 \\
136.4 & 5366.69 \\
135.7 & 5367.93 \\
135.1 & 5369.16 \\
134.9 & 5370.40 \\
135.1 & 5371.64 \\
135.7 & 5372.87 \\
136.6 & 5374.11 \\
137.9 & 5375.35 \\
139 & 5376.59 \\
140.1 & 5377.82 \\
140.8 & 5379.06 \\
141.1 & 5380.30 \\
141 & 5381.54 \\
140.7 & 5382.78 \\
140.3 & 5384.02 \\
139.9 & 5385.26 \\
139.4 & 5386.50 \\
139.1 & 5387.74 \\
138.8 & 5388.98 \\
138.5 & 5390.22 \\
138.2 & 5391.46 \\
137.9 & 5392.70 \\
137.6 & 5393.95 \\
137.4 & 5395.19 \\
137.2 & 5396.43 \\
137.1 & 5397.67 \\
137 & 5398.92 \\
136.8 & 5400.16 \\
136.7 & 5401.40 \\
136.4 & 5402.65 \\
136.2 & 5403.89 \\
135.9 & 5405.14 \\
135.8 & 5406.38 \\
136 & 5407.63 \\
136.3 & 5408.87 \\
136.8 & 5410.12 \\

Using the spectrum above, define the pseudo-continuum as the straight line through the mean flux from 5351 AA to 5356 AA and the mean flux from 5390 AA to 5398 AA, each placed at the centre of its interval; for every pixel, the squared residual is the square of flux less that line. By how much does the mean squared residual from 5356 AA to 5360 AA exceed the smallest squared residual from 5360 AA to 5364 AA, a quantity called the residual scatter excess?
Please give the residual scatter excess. 0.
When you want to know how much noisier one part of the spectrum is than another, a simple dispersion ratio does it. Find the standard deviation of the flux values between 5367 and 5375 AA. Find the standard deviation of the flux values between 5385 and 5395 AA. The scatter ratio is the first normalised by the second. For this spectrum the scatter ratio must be 0.8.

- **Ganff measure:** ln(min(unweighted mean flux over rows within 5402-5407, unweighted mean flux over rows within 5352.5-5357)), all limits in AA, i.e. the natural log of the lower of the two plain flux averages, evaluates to 4.913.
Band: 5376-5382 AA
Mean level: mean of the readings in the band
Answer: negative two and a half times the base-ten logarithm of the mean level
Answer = -5.37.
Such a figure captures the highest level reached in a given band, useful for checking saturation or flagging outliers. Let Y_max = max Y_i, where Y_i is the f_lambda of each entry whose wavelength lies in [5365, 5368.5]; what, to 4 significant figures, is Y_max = 137.3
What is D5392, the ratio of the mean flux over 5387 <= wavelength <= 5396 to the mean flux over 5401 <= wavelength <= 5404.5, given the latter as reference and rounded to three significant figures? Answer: 1.01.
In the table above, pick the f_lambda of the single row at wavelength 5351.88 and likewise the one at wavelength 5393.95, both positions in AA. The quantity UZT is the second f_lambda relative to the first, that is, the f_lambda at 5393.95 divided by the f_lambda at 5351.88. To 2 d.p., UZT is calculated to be 0.99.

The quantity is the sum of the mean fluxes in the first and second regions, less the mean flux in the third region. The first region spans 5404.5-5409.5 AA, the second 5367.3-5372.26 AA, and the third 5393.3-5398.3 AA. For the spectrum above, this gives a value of 134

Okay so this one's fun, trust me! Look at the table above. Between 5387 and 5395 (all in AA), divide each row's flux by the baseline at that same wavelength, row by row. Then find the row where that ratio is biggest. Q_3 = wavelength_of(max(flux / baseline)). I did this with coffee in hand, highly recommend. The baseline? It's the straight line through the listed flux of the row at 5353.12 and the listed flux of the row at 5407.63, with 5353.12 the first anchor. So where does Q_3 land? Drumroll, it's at 5387.74 AA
